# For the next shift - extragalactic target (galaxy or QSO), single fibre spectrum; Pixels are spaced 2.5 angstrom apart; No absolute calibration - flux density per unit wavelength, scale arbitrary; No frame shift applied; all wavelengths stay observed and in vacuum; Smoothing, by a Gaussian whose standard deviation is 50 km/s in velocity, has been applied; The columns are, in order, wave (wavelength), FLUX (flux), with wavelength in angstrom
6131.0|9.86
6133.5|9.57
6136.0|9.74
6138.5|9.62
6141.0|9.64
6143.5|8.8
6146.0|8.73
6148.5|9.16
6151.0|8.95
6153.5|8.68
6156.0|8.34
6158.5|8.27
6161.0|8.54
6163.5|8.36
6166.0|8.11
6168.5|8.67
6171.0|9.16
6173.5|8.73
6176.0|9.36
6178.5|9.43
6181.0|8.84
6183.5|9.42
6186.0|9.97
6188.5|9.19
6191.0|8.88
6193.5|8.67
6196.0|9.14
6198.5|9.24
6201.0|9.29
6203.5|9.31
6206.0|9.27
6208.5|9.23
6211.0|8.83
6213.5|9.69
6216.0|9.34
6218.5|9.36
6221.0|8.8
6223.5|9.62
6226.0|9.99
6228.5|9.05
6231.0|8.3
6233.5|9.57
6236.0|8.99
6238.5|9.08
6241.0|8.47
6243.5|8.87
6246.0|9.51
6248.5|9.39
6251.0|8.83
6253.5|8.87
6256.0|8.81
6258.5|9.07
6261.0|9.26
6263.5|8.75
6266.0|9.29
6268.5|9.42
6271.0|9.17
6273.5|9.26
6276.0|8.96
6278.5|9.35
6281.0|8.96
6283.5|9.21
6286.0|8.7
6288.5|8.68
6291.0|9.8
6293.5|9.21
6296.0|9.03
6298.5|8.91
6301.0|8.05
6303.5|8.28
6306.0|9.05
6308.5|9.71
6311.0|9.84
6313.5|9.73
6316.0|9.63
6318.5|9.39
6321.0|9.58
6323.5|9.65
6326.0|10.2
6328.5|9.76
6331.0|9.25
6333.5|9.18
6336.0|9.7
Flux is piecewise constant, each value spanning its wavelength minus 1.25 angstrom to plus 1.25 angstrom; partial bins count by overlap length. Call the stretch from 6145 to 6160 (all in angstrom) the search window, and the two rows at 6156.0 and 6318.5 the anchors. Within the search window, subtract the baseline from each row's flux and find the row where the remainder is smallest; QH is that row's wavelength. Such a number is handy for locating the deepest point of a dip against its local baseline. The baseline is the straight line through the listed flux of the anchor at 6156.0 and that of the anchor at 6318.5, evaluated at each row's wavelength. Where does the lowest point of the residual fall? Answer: 6158.5 angstrom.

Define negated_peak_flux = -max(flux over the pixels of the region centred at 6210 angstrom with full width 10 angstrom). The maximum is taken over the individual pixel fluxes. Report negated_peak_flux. -9.7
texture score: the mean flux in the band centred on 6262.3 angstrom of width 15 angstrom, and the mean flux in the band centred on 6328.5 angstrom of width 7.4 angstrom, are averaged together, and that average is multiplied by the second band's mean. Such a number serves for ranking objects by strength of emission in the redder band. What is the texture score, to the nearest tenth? 91.7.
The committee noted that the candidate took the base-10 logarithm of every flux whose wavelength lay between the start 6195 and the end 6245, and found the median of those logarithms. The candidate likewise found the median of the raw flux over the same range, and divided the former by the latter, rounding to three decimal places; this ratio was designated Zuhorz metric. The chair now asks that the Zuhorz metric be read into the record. 0.105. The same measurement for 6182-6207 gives 0.104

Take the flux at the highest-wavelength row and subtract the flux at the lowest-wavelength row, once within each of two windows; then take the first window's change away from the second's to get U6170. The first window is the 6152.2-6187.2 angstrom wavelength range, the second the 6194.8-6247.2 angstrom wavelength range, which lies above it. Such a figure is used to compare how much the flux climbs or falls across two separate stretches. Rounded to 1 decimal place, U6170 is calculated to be -0.9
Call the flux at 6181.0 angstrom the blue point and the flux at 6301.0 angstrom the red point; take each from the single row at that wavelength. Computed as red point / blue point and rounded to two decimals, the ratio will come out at 0.91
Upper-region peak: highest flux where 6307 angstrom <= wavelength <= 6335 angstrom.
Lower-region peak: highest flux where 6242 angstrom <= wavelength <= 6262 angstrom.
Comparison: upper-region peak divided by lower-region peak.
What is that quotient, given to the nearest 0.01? 1.07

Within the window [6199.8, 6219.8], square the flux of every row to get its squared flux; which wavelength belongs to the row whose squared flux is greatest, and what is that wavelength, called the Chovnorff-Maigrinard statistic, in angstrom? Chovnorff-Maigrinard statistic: 6213.5 angstrom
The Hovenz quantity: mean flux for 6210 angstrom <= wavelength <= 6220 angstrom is 9.30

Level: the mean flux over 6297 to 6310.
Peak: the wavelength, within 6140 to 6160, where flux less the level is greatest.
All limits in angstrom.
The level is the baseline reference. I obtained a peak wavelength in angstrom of 6141.0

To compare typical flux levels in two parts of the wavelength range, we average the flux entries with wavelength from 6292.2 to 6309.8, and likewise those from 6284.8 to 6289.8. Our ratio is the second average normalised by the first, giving 0.98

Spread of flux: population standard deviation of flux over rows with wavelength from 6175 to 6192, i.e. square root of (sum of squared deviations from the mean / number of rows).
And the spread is 0.36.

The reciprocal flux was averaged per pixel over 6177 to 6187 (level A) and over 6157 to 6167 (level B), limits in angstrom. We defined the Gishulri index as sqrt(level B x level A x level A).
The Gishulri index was 0.0369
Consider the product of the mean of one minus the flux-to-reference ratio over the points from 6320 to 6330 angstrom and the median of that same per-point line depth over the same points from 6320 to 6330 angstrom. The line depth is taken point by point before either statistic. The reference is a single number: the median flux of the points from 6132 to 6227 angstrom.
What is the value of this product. 0.0039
